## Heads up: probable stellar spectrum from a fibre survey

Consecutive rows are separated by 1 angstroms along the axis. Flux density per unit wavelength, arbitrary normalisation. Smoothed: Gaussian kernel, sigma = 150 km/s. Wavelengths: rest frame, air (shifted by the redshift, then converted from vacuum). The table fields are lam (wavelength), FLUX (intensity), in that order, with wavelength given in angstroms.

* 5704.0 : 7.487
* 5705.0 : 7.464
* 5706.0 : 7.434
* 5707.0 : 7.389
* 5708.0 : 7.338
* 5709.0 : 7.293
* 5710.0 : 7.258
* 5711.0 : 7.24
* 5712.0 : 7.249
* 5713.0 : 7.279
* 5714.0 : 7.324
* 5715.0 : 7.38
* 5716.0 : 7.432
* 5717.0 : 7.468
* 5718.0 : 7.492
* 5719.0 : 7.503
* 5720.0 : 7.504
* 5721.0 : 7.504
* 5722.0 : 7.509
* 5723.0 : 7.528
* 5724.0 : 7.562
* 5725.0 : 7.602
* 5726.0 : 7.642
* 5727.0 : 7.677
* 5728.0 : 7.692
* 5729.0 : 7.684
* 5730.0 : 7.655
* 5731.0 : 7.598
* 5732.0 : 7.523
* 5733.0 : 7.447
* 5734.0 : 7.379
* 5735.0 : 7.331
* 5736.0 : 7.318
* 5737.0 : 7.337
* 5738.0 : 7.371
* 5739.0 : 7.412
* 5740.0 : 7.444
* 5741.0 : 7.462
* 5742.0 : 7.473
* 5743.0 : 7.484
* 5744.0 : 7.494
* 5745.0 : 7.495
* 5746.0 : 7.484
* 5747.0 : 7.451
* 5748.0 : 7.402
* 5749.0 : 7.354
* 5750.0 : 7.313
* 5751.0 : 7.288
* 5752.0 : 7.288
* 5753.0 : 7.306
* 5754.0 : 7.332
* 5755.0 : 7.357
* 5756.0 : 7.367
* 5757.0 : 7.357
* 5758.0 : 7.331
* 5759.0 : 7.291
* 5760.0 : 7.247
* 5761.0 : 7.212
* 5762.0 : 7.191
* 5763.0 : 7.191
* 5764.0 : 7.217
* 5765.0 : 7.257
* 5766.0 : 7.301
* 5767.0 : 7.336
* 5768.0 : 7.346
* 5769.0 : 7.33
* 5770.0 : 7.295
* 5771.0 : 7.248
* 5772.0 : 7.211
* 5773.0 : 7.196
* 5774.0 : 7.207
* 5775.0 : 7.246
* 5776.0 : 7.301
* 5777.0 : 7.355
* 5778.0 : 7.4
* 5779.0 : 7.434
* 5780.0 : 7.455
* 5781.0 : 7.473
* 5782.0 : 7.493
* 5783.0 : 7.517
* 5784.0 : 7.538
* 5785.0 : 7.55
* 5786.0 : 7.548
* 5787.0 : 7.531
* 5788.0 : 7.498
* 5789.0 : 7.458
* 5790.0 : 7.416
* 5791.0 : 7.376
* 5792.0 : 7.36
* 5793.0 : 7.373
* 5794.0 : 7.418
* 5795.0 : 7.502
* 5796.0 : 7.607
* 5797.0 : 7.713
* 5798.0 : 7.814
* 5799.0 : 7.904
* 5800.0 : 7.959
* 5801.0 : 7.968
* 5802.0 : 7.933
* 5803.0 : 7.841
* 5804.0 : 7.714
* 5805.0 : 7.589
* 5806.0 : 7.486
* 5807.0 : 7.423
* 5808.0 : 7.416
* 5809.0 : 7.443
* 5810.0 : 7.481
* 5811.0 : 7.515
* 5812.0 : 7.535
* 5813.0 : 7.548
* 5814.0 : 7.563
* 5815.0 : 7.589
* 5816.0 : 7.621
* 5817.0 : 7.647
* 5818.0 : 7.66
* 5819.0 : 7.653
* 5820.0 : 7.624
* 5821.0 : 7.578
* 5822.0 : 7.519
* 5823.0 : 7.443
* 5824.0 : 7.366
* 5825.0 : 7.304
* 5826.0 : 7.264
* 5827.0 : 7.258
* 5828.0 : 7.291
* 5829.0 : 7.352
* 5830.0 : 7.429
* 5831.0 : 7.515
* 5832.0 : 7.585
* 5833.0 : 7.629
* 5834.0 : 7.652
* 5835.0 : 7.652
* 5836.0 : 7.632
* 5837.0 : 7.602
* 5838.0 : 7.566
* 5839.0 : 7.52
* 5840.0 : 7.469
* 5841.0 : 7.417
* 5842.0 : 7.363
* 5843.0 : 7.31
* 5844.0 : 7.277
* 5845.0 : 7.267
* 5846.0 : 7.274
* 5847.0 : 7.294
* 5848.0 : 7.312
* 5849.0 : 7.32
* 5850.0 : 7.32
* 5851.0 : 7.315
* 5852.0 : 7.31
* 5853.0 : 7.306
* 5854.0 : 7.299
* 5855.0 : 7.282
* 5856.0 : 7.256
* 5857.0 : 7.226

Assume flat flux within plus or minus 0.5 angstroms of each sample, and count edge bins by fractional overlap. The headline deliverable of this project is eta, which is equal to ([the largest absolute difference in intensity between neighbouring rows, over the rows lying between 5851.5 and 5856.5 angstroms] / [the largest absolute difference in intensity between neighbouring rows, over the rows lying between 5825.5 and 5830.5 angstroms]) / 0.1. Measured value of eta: 3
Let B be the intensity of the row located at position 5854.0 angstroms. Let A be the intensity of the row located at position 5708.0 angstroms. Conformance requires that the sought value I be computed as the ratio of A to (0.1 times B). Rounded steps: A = 7.338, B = 7.299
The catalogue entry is 10.05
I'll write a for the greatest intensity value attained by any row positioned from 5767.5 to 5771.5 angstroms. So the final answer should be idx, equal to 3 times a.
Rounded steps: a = 7.346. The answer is 22.04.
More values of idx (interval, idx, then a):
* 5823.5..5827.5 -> 22.10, 7.366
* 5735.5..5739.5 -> 22.24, 7.412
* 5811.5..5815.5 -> 22.77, 7.589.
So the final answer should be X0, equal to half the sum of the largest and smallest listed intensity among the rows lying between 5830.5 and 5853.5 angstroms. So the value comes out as 7.46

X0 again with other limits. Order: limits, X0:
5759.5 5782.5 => 7.34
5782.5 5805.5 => 7.66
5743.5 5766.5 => 7.34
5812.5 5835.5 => 7.46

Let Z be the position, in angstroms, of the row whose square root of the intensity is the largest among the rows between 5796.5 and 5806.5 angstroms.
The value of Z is 5801.0 angstroms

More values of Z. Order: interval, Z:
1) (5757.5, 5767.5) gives 5767.0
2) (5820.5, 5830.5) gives 5821.0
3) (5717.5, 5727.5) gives 5727.0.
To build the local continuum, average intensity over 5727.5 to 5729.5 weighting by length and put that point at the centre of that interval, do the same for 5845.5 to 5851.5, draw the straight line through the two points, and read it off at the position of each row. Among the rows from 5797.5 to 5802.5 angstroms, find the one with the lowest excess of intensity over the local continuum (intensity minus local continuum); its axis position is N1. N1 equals 5798.0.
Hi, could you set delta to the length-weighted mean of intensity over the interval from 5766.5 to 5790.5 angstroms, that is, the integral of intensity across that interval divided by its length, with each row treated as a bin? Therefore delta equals 7.39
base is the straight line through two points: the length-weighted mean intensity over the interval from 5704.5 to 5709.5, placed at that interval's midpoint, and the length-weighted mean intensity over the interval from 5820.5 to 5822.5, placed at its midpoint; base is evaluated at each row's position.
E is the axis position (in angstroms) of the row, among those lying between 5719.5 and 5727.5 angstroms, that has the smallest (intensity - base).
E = 5721.0 angstroms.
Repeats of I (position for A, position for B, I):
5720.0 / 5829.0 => 10.21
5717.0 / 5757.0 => 10.15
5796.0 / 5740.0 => 10.22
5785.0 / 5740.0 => 10.14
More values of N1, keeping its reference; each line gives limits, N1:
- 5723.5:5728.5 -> 5724.0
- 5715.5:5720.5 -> 5716.0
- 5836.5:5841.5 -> 5841.0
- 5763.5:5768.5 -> 5764.0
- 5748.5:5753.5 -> 5751.0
